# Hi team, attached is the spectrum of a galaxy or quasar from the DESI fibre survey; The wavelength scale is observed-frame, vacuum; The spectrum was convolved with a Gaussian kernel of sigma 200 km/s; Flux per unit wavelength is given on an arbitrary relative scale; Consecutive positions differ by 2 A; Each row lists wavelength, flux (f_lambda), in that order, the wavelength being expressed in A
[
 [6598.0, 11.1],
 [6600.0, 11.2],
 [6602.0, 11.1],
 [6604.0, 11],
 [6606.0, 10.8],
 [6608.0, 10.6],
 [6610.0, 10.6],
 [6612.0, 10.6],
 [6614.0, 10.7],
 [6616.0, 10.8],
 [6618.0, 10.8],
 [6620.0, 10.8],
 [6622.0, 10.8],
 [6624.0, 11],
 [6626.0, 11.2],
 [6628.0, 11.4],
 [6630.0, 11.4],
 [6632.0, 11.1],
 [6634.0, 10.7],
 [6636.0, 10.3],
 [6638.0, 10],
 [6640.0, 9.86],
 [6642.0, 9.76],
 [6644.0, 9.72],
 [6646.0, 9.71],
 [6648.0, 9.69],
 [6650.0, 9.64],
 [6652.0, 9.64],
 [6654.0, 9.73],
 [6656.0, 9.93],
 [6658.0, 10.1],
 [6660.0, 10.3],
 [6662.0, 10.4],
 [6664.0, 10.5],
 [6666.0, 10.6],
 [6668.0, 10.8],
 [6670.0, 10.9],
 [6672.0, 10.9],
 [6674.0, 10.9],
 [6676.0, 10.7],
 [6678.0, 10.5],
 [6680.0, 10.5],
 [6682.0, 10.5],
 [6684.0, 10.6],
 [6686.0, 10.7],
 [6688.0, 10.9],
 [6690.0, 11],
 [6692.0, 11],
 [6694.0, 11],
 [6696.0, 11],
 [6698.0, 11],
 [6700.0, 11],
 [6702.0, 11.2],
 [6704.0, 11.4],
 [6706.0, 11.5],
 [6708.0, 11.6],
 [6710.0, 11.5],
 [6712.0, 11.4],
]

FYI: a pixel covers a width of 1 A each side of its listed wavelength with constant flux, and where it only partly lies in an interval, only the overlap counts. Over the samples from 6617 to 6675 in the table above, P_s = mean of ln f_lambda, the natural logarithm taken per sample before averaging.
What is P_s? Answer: 2.34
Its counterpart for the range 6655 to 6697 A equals 2.37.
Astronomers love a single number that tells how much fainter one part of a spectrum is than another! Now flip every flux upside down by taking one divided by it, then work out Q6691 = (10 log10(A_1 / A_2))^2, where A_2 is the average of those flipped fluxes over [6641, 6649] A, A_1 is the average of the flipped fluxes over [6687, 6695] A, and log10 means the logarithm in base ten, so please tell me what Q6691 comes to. 0.28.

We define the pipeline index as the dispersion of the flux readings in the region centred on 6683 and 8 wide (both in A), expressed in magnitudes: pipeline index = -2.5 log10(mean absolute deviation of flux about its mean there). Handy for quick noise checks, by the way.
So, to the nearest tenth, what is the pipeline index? 2.8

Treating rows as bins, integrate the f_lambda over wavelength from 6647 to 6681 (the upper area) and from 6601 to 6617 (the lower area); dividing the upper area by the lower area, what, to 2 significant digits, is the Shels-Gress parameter 2.0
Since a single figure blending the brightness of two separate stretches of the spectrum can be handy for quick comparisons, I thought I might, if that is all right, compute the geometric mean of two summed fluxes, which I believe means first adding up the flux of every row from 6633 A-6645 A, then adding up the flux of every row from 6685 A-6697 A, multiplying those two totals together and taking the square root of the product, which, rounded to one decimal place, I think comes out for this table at 62.9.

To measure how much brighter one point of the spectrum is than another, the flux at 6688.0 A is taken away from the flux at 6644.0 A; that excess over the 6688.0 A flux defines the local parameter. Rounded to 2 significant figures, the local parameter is -1.2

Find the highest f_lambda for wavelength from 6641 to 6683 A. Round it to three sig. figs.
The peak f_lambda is 10.9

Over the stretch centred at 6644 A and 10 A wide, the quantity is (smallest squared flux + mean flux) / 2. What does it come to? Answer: 52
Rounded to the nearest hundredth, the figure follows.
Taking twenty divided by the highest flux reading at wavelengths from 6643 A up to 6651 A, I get 2.06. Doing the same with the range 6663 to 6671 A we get 1.83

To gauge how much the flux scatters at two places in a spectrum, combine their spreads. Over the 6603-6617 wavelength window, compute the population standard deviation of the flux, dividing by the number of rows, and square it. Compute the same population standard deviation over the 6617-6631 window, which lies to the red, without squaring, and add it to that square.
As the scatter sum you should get 0.27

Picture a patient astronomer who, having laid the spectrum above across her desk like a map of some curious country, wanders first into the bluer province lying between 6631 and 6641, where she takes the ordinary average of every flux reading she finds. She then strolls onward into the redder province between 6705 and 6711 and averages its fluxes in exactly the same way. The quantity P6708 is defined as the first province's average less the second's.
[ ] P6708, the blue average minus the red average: -1.1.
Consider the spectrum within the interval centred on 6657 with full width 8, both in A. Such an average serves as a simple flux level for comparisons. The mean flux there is 10.0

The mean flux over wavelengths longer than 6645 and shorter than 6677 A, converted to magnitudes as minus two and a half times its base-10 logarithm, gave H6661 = -2.53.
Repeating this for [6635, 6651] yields -2.48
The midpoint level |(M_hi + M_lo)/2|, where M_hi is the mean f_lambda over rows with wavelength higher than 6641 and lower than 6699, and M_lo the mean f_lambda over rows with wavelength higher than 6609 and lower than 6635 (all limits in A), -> 10.68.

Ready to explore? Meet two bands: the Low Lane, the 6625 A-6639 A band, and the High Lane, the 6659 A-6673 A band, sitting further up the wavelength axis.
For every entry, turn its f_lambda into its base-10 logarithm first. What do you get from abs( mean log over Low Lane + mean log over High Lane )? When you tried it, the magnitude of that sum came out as 2.06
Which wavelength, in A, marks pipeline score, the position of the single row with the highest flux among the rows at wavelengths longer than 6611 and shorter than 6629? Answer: 6628.0 A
